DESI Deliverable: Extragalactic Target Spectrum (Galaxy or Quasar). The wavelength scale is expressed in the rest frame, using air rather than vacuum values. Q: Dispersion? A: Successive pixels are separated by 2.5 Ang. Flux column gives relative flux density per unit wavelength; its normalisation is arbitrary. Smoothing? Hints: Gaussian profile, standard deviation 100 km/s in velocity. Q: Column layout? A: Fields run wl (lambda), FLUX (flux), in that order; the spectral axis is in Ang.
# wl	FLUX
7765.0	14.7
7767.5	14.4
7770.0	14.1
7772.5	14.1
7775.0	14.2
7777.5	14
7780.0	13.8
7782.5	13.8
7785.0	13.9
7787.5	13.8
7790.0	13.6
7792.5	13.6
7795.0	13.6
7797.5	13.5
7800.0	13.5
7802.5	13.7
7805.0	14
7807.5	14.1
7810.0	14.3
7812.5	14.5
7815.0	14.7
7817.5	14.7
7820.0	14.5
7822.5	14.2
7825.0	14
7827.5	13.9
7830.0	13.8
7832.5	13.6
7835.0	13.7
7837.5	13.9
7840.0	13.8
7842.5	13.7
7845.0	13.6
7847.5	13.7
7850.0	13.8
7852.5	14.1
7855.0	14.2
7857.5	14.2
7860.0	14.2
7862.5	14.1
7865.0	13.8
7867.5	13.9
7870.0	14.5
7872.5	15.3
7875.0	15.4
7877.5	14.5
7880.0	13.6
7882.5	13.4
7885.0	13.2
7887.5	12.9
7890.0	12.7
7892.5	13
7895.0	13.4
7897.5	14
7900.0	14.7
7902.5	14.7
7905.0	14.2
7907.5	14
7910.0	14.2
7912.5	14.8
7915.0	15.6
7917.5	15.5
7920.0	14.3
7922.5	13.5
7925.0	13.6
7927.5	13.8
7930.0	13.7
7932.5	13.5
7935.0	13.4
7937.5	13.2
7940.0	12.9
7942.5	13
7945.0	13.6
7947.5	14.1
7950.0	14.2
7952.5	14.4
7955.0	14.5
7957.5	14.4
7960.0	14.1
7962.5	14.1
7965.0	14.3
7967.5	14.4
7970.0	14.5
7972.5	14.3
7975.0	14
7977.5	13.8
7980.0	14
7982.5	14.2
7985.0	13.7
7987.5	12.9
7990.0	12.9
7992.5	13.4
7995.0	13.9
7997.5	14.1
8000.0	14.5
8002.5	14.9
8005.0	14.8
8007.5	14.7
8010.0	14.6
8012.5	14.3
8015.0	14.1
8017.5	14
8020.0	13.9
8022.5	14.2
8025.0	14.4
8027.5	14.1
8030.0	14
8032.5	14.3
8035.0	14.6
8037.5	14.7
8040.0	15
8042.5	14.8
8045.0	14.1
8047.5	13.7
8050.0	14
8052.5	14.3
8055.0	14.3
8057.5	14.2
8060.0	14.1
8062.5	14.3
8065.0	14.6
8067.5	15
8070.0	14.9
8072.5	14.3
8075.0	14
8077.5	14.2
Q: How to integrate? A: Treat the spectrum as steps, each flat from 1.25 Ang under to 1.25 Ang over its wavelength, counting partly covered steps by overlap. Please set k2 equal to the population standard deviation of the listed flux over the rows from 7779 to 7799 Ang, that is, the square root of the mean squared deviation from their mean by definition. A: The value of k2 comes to 0.13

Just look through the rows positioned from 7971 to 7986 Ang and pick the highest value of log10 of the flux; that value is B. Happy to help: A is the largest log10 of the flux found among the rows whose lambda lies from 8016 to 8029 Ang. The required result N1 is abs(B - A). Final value 0.003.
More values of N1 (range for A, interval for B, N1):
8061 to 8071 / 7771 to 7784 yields 0.024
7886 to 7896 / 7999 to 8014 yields 0.046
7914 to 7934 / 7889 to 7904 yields 0.026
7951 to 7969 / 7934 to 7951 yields 0.009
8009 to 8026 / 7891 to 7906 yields 0.003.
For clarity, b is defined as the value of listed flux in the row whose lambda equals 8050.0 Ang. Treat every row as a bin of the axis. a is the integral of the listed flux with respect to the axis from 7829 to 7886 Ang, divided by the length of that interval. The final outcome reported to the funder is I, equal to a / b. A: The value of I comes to 1.00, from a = 14.0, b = 14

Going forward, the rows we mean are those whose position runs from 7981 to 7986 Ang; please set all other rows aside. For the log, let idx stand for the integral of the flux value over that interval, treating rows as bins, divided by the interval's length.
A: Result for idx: 14.0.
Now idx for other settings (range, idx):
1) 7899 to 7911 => 14.4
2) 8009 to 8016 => 14.3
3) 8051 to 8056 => 14.3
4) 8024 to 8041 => 14.4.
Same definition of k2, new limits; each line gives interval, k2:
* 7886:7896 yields 0.25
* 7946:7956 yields 0.16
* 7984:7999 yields 0.46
